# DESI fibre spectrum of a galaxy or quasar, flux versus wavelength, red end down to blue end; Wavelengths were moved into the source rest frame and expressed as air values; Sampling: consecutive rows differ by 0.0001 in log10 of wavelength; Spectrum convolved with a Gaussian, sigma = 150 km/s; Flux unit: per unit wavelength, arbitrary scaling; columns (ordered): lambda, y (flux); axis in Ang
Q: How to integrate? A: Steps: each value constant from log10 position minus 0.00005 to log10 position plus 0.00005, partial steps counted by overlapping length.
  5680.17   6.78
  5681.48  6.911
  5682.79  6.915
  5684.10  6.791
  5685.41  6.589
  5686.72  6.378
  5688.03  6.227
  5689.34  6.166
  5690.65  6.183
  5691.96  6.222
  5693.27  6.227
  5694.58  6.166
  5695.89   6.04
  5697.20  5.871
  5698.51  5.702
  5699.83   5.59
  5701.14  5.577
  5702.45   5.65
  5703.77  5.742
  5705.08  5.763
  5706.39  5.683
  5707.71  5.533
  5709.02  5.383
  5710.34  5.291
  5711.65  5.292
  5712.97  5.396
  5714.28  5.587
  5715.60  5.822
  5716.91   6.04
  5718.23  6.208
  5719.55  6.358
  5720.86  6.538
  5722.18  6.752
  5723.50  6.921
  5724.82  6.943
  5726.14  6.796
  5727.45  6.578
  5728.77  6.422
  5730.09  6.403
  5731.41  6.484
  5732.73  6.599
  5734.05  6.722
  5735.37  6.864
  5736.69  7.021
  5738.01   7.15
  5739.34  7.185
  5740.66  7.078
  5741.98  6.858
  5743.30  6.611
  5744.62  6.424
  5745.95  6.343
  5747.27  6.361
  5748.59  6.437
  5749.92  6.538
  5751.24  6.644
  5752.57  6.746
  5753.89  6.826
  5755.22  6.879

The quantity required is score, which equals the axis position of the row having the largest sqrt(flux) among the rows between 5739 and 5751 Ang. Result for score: 5739.34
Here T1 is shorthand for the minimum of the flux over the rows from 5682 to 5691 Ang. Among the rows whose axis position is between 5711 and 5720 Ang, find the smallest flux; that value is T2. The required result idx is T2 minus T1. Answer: -0.87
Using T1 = 6.166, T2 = 5.292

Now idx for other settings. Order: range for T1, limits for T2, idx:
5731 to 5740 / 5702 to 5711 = -1.19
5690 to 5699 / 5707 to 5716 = -0.41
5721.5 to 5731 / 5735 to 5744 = 0.21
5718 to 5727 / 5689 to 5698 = -0.34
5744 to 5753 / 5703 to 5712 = -1.05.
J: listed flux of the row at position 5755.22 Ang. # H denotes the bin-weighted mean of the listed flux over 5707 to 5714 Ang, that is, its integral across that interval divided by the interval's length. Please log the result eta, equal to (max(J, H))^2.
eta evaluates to 47.3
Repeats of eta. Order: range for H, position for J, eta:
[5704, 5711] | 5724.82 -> 48.2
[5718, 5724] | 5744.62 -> 43.2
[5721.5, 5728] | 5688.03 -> 46.3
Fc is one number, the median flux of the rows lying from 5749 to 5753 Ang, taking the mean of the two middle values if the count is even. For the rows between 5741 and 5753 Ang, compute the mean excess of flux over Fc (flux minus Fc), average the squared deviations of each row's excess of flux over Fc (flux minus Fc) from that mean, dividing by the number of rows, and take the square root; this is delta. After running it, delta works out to 0.17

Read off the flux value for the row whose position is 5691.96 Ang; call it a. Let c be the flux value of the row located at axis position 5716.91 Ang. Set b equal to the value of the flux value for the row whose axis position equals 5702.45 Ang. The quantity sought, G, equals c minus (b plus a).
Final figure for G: -5.8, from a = 6.222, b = 5.65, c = 6.04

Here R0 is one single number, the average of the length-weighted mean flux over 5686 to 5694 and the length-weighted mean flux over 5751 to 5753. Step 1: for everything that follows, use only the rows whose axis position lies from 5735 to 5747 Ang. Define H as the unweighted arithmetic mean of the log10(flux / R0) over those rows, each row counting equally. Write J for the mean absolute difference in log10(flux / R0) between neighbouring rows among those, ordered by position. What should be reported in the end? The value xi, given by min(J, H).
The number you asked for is 0.009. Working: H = 0.024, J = 0.0092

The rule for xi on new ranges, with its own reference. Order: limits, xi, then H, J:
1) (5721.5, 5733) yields 0.008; 0.013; 0.0075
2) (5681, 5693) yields 0.001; 0.001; 0.0067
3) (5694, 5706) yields -0.048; -0.048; 0.0072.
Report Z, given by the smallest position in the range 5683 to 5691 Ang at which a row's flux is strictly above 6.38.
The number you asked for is 5684.10 Ang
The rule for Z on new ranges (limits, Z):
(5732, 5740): 5732.73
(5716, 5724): 5720.86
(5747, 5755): 5748.59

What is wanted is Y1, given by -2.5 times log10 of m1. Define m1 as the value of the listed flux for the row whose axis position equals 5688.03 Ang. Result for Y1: -1.99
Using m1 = 6.227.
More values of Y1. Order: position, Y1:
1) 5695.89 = -1.95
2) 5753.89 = -2.09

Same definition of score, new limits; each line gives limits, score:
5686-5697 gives 5686.72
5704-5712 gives 5705.08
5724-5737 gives 5736.69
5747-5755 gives 5753.89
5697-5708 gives 5697.20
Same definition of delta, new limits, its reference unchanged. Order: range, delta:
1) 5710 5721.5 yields 0.45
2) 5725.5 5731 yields 0.16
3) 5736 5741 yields 0.06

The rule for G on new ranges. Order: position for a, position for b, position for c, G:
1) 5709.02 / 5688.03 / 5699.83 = -6.0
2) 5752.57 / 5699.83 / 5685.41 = -5.7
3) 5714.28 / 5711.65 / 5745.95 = -4.5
